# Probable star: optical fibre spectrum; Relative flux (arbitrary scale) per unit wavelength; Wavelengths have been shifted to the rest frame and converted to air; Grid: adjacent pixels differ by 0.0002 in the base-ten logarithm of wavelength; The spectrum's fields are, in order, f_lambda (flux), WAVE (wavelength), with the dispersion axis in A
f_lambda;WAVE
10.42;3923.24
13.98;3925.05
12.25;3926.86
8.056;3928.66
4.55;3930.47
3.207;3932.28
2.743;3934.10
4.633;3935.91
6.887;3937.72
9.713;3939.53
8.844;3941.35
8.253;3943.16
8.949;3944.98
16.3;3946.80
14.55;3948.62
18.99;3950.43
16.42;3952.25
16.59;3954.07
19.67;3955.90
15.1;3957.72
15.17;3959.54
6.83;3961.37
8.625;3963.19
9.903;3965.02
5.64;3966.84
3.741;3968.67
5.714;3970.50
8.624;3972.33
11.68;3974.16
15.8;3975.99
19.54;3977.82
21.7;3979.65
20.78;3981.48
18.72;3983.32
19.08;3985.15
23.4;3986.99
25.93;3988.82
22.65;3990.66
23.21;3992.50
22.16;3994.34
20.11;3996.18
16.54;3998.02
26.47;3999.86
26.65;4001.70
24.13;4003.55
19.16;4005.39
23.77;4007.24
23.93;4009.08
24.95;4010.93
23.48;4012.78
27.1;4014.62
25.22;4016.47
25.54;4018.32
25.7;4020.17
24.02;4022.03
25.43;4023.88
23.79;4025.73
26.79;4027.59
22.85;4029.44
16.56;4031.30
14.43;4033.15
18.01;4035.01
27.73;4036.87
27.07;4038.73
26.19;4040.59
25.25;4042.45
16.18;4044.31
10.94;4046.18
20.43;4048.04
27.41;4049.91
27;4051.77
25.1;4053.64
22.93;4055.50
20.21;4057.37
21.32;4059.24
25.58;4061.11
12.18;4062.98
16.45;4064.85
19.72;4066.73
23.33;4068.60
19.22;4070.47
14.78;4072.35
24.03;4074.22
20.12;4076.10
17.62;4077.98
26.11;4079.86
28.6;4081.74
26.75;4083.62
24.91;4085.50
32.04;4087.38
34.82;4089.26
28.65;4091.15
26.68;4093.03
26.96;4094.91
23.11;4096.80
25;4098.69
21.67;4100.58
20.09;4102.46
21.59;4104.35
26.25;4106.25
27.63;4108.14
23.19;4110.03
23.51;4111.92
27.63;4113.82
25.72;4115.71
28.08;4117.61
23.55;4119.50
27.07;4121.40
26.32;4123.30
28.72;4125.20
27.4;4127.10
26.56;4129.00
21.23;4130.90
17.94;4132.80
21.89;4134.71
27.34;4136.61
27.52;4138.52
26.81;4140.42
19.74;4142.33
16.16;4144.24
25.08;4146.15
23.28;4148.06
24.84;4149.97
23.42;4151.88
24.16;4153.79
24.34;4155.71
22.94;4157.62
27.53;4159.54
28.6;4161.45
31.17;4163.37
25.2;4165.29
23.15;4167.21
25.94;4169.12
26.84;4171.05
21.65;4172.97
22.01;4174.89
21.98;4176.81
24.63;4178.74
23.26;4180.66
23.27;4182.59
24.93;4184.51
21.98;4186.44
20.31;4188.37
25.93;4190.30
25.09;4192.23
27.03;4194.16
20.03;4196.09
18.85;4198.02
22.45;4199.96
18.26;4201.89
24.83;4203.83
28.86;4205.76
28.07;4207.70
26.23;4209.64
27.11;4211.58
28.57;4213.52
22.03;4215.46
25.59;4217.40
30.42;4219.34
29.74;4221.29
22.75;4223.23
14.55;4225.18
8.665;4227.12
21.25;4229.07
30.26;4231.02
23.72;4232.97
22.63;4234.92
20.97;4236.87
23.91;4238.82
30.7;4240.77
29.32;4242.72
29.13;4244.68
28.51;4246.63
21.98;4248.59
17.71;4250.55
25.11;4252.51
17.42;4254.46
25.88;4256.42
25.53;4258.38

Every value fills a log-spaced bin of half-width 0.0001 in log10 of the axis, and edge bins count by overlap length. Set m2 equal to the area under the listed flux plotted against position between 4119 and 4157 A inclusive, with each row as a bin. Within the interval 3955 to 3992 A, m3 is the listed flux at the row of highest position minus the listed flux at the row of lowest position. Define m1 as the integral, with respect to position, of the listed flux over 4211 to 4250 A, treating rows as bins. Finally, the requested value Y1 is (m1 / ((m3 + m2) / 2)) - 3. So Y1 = -0.9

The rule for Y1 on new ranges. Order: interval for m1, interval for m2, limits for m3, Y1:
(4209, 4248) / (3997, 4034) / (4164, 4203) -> -0.7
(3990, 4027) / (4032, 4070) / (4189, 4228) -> -0.8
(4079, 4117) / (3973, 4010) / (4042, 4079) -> -0.4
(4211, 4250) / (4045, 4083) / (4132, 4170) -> -0.6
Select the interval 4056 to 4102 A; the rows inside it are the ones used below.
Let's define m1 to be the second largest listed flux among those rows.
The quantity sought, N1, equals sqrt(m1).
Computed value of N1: 5.66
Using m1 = 32.04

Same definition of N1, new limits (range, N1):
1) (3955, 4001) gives 5.09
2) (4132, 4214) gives 5.37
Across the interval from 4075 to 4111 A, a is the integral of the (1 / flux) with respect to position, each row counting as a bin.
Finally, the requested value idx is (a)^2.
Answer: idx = 2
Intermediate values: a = 1.5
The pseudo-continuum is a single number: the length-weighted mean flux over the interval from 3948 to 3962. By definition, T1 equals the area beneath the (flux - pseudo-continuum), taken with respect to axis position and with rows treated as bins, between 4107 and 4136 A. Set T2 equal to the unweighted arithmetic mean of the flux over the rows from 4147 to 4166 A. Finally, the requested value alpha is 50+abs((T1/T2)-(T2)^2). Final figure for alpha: 692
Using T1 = 276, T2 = 25.5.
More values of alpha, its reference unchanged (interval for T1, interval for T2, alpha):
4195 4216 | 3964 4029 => 454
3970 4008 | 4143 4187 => 628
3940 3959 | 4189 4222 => 688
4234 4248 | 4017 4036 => 541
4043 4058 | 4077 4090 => 790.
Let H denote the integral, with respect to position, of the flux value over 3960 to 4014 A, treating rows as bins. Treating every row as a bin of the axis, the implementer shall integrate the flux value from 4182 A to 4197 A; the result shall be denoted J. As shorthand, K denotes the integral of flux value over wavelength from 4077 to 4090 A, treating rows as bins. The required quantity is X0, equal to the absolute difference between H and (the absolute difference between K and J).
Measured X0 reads 975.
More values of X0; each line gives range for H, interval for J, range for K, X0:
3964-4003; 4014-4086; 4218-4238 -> 471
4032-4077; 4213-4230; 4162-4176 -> 918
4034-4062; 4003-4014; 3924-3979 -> 301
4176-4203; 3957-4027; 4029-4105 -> 239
